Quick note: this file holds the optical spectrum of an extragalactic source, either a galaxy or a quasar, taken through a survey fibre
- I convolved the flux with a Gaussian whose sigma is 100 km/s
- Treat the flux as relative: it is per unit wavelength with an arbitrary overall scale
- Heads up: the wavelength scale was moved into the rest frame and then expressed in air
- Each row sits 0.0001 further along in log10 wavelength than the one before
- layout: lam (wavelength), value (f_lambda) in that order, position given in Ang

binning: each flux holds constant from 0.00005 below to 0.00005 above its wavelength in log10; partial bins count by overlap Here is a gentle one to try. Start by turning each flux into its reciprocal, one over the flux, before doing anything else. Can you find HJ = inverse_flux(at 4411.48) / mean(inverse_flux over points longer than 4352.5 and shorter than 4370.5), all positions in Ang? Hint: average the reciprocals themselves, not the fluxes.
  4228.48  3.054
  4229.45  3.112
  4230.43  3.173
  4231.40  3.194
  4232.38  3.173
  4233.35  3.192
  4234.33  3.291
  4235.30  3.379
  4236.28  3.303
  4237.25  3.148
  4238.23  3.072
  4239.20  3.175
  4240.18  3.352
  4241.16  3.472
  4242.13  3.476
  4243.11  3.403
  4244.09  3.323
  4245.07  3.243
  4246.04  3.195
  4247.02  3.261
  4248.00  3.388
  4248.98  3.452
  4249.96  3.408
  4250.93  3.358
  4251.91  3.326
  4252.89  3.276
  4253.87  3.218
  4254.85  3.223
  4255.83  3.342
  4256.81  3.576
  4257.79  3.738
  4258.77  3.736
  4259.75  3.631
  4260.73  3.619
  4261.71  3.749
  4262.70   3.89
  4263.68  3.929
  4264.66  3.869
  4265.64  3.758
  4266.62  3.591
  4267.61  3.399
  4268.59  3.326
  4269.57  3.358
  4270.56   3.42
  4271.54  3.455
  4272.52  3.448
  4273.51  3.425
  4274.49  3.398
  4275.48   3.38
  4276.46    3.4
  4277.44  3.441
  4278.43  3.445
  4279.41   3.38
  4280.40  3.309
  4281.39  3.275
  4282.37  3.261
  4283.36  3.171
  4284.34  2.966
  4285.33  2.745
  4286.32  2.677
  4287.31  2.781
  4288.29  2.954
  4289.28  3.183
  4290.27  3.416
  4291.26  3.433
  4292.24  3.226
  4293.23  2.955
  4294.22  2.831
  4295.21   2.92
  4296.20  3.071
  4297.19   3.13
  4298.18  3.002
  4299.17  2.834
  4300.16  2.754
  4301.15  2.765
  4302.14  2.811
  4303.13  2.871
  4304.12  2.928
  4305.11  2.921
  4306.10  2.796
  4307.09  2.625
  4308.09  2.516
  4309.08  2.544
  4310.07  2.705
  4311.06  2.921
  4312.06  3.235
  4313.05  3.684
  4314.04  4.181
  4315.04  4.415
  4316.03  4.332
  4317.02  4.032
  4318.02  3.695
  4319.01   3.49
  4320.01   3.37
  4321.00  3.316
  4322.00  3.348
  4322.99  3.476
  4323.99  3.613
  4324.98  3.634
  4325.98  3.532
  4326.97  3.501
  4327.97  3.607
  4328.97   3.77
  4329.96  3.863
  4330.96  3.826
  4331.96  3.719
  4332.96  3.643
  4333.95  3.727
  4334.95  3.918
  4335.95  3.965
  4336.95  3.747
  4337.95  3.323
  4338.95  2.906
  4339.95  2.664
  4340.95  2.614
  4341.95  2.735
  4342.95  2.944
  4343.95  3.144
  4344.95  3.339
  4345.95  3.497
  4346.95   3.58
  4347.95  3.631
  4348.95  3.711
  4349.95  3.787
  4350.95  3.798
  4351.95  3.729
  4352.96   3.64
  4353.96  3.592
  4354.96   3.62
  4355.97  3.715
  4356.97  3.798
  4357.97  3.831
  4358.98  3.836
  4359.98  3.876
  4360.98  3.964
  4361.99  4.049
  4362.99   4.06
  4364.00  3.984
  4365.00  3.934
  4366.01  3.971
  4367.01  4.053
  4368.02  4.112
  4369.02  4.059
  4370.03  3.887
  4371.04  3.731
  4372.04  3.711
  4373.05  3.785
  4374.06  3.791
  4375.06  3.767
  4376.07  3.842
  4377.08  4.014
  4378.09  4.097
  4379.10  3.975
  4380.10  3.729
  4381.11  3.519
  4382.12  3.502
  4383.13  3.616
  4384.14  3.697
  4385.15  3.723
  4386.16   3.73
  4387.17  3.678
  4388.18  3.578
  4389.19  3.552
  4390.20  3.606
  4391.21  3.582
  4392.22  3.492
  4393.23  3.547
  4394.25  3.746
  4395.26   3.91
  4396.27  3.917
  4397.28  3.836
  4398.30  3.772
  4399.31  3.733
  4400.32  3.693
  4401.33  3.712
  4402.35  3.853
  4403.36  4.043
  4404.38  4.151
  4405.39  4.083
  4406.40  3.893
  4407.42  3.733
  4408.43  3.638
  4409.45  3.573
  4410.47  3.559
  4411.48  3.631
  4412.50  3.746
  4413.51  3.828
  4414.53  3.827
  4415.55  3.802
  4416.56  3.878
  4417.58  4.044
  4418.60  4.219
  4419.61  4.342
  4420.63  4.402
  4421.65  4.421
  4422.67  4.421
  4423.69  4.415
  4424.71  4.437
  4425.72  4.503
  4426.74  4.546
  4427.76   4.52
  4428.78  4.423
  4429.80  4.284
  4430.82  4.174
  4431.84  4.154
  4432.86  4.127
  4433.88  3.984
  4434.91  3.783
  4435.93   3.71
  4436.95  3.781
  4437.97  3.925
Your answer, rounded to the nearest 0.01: 1.07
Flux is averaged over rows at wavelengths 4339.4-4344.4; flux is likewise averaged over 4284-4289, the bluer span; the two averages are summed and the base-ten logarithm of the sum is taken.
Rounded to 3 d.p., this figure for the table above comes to 0.752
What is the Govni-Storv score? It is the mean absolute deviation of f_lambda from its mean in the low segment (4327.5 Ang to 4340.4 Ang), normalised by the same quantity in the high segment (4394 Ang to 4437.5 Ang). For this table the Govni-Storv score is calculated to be 1.1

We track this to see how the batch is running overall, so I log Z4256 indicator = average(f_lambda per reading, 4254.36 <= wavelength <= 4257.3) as 3.38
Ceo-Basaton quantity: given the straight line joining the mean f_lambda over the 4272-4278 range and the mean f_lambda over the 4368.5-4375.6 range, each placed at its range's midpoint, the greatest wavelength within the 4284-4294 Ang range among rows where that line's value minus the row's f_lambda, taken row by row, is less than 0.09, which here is 4291.26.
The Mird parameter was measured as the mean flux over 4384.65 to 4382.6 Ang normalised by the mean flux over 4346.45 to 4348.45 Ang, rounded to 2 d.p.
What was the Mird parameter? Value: 1.01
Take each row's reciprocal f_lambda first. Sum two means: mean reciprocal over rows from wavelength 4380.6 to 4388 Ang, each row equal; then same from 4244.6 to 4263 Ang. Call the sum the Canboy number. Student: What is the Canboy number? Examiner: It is 0.566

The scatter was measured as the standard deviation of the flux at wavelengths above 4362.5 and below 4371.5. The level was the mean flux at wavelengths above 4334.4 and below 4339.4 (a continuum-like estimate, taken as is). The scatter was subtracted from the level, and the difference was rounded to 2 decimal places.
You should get 3.46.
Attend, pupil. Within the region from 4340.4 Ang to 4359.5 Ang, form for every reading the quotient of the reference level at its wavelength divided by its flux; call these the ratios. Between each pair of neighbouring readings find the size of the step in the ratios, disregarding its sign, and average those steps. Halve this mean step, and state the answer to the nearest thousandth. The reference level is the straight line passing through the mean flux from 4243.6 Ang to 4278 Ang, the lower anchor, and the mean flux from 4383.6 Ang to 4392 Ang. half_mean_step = 0.015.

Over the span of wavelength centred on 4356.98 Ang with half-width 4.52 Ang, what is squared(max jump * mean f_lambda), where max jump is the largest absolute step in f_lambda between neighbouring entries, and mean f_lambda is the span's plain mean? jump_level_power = 0.13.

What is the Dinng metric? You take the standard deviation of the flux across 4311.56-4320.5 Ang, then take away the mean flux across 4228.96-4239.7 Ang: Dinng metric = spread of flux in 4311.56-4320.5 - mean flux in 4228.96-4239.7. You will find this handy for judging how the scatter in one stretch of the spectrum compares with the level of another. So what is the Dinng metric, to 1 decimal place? -2.8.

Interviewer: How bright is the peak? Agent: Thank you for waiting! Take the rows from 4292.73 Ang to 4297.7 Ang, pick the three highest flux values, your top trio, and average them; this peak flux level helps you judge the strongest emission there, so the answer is 3.1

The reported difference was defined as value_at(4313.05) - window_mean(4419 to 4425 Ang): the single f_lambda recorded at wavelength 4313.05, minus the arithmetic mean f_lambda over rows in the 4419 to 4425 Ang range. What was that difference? -0.7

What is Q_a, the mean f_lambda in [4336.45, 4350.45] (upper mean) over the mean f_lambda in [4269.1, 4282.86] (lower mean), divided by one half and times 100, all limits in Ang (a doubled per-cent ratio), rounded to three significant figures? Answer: 193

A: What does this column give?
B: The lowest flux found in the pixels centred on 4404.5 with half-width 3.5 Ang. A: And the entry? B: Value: 3.712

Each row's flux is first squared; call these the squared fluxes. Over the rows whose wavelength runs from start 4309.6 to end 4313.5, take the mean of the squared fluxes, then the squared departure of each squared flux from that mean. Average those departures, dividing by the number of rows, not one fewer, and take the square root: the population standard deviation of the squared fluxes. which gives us 2.4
